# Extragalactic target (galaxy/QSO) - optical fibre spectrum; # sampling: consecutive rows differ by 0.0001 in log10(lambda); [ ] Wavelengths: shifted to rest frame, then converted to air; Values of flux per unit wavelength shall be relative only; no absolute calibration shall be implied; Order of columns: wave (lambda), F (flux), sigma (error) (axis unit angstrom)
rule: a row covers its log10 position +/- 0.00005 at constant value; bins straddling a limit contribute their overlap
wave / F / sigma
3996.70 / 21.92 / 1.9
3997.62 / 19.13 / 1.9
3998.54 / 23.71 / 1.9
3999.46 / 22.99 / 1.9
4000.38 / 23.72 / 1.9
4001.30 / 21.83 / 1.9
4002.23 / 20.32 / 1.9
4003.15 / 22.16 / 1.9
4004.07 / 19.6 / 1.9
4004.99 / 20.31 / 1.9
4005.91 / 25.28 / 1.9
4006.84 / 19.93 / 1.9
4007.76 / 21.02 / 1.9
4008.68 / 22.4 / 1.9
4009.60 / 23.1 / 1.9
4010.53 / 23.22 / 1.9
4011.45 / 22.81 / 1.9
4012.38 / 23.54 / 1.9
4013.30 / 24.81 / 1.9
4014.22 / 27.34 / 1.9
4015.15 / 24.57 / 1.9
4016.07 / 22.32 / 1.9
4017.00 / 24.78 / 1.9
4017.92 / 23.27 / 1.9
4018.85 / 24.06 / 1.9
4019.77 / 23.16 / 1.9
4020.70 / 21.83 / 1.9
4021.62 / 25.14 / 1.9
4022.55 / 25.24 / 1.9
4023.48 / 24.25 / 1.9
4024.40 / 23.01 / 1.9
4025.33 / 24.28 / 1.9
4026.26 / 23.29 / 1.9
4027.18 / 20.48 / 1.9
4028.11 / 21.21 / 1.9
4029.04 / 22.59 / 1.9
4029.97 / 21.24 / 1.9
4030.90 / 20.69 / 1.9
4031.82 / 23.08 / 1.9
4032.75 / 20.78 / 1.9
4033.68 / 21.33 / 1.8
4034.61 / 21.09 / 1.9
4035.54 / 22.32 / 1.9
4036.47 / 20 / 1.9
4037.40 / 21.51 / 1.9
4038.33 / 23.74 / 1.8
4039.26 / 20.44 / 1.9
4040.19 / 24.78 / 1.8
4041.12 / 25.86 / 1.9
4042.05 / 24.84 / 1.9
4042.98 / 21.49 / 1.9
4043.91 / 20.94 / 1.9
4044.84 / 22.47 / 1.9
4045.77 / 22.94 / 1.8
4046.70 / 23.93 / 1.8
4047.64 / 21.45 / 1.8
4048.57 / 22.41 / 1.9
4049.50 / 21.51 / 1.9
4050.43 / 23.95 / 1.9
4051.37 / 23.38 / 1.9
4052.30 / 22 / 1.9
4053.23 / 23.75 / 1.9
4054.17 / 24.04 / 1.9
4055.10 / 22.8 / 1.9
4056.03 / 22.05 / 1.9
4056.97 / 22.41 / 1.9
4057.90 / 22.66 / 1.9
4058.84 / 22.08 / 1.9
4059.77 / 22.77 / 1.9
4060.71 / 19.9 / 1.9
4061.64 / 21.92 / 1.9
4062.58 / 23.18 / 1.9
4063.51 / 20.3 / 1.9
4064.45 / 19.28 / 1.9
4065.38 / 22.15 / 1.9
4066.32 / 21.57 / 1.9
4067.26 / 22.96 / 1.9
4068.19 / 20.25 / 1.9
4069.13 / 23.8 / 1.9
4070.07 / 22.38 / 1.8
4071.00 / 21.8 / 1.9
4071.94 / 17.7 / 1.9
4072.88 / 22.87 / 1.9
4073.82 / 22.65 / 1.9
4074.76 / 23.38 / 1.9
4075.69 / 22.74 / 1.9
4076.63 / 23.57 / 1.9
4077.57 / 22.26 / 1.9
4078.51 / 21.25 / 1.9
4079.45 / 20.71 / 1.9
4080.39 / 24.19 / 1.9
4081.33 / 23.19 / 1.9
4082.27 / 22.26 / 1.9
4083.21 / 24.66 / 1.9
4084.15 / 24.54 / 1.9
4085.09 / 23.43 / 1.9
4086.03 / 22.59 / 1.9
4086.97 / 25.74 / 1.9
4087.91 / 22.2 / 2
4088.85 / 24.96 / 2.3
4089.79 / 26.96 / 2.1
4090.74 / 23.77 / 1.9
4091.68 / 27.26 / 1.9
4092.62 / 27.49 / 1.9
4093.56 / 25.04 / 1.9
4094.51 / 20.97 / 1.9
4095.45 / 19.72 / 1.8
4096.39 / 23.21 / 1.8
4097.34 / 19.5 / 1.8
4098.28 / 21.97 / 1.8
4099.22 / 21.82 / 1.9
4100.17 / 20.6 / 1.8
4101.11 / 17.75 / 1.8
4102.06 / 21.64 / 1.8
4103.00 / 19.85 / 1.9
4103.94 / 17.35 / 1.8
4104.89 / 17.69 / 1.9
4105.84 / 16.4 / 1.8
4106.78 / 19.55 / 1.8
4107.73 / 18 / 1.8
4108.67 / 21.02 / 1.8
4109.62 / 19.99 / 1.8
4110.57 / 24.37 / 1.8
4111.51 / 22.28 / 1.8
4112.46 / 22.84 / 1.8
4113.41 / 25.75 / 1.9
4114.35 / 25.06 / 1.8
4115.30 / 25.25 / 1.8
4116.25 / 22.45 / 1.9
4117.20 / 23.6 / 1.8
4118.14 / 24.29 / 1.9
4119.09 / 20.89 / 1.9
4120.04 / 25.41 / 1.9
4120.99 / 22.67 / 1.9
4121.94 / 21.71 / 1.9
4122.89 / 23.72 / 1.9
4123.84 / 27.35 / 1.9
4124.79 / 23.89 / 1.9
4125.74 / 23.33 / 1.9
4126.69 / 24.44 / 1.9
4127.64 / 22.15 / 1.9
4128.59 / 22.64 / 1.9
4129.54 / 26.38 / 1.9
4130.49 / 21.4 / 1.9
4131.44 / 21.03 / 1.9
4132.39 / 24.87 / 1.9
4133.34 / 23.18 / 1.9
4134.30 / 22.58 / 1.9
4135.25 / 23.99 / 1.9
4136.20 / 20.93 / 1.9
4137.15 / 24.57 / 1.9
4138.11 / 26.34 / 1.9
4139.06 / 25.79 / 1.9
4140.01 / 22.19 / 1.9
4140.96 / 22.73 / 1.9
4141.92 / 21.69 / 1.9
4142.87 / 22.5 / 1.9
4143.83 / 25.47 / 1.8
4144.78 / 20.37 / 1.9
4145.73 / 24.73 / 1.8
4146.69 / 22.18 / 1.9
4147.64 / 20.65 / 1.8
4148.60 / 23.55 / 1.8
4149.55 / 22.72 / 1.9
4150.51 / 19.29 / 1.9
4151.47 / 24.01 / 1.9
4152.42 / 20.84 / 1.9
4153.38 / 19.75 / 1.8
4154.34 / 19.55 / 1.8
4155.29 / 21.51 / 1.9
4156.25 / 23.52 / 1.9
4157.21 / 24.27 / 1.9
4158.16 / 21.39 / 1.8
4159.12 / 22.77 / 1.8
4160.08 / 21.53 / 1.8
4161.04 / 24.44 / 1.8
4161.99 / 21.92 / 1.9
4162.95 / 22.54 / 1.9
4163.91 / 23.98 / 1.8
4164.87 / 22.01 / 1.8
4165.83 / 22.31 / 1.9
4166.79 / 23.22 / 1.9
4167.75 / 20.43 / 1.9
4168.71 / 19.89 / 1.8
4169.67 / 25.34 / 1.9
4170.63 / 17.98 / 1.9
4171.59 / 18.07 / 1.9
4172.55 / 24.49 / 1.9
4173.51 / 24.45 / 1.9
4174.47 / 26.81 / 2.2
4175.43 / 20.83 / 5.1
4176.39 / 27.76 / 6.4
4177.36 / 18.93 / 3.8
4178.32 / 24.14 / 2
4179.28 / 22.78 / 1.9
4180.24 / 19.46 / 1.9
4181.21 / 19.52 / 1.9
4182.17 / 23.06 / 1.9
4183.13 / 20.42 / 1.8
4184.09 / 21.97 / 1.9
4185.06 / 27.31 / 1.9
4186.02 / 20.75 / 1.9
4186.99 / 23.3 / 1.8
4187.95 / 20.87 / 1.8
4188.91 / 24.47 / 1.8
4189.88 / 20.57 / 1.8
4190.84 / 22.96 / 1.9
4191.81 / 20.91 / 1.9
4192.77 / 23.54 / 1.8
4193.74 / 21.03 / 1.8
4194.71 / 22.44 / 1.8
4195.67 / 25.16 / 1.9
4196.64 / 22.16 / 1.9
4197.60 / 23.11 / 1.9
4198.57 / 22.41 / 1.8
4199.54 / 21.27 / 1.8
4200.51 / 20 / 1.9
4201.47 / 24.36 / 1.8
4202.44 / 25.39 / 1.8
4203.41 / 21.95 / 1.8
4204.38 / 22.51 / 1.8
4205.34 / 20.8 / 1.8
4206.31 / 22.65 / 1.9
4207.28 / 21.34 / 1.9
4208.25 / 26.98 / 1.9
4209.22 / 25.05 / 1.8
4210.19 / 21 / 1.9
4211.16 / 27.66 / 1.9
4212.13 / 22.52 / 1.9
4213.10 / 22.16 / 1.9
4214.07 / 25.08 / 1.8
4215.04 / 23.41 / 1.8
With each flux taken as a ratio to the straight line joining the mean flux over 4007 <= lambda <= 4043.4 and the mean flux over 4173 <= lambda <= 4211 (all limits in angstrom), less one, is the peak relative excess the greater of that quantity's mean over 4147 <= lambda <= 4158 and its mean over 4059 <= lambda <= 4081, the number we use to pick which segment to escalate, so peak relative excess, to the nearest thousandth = -0.042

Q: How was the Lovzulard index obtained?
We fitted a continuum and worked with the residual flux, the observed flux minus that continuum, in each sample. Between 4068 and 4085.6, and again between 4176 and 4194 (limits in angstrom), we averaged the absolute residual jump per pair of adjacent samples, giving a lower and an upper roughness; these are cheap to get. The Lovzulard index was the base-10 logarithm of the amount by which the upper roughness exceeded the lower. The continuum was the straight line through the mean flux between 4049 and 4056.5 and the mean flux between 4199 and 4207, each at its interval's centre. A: 0.2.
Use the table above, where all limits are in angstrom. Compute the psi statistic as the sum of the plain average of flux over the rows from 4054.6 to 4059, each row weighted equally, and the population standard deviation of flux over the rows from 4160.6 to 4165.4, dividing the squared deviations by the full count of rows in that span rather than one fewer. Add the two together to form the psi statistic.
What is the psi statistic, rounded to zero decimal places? 23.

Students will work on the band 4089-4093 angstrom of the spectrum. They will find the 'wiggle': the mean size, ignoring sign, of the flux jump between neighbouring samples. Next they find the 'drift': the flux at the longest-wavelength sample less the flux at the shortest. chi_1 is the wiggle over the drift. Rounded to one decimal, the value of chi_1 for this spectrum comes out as 4.3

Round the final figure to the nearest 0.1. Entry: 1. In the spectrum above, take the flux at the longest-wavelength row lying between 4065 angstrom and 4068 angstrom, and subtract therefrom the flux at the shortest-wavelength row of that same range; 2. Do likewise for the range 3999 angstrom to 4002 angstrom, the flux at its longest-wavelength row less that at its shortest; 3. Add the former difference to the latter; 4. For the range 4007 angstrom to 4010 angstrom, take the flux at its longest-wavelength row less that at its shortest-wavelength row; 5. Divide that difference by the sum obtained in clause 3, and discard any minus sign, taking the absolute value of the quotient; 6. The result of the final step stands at 5.9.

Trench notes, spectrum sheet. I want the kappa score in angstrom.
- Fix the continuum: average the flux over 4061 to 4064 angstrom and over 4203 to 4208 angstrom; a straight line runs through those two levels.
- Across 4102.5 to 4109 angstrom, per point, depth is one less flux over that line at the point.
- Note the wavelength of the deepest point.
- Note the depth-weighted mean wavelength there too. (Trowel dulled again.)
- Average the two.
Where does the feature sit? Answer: 4105.7 angstrom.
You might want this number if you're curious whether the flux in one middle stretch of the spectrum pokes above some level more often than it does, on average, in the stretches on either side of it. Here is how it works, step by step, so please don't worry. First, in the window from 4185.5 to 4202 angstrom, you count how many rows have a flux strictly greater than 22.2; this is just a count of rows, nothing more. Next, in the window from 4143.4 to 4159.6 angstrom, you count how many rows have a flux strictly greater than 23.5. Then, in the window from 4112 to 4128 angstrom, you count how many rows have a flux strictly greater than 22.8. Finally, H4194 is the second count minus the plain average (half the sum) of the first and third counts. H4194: -4.5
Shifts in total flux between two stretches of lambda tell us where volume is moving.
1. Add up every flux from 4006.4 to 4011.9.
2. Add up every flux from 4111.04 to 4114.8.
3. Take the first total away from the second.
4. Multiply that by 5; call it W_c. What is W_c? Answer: -183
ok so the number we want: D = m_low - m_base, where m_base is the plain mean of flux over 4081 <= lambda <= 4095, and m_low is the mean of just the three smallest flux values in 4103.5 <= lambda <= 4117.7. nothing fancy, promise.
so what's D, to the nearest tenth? -7.2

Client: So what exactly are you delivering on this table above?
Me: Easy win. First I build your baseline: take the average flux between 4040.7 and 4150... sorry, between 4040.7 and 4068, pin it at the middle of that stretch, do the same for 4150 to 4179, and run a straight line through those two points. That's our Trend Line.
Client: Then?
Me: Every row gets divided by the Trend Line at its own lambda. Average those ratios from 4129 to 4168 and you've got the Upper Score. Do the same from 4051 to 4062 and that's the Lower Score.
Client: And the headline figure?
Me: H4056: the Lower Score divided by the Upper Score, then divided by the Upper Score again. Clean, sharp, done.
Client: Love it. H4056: 0.969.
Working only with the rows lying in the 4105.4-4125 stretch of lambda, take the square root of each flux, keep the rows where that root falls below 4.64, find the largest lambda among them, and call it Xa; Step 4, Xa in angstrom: 4119.09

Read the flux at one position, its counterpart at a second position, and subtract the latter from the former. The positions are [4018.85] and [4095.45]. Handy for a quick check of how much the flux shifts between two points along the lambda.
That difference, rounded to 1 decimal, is 4.3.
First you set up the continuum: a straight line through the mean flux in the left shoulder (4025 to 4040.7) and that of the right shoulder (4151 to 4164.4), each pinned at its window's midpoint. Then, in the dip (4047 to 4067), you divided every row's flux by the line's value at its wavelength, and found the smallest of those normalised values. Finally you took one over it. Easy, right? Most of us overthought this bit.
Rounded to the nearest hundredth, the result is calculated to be 1.14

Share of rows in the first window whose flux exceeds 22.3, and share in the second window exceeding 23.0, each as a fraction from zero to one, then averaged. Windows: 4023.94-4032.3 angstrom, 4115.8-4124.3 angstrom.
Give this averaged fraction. 0.56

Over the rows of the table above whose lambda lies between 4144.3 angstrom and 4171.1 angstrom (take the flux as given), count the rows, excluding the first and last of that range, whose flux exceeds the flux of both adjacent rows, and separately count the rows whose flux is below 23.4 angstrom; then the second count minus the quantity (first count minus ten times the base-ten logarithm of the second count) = 24.0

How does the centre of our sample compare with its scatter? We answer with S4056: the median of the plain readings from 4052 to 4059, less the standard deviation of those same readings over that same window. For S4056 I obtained 21.8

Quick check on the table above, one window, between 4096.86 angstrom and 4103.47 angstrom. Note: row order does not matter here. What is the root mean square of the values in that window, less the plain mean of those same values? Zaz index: 0.05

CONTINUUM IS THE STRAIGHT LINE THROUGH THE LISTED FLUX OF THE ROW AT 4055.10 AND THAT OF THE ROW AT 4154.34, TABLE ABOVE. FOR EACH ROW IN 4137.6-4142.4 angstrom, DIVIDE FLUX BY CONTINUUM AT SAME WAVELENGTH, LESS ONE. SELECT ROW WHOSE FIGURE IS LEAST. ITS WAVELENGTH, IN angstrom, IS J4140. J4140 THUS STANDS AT 4141.92 angstrom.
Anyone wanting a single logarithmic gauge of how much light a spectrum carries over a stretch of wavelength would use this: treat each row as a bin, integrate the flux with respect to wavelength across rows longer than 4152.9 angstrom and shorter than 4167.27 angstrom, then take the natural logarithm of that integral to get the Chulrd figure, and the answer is 5.77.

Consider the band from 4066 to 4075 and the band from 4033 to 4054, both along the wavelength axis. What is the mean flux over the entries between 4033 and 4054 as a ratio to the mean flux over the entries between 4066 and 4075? 1.03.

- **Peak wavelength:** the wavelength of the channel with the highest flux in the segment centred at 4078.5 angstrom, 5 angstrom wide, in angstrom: 4080.39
